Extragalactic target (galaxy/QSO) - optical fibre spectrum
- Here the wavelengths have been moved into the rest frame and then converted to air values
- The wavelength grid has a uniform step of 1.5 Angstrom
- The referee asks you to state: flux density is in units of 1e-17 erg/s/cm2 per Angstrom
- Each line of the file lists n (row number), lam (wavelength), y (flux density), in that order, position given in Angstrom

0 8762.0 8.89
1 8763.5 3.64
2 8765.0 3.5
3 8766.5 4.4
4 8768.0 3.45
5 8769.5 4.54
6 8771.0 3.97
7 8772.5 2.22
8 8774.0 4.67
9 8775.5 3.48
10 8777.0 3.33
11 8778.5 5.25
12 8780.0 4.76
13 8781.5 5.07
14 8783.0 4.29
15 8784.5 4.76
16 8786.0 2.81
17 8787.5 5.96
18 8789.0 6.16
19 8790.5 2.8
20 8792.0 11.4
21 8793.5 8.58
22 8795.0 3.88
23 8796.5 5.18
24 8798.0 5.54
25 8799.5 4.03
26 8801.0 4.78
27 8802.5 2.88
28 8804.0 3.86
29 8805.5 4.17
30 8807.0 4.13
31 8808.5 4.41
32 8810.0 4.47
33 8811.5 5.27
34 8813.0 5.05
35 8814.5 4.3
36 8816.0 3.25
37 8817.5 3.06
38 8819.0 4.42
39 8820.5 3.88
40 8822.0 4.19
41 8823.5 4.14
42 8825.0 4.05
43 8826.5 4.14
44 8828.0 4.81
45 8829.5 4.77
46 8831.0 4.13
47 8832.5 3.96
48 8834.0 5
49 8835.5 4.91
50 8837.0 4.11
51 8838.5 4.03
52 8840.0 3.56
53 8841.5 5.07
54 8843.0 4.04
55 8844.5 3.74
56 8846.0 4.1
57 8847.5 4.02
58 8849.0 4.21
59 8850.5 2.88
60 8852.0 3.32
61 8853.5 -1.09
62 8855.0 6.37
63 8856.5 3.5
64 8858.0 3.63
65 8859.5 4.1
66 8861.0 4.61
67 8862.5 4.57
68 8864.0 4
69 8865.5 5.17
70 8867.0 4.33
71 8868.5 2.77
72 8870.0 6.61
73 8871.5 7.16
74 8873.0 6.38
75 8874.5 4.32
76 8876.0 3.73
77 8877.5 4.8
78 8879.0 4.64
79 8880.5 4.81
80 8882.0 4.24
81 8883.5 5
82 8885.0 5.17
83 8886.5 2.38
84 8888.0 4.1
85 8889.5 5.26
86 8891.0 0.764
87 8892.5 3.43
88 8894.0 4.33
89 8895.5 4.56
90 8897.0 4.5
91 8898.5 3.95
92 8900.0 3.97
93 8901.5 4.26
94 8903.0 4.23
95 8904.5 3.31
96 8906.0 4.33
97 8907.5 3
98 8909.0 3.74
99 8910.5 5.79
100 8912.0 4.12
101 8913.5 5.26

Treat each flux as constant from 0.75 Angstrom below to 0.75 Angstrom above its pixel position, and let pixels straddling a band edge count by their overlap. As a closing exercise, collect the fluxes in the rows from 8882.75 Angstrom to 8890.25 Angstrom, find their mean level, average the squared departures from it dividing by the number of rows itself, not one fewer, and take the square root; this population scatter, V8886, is 1.1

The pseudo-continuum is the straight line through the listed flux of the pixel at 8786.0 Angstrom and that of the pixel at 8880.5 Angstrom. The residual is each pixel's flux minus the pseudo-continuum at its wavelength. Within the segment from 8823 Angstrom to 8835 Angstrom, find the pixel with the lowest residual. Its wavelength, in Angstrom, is 8832.5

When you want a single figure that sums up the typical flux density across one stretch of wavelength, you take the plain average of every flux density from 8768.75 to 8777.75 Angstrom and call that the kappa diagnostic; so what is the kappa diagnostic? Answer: 3.7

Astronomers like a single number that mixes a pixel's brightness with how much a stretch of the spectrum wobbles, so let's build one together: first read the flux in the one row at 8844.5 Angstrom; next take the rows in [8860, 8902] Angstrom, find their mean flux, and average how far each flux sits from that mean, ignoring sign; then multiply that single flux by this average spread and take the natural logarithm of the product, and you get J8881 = 1.1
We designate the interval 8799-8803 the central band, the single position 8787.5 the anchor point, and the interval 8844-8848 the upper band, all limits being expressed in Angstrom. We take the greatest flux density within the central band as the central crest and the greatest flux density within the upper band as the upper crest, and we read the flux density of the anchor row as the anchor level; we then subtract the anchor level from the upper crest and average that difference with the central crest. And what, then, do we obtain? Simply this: 1.5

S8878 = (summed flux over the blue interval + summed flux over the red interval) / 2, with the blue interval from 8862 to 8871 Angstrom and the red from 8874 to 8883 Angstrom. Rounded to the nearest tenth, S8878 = 27.0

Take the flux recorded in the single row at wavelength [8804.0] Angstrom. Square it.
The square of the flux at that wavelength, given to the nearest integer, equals 15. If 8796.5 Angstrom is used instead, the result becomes 27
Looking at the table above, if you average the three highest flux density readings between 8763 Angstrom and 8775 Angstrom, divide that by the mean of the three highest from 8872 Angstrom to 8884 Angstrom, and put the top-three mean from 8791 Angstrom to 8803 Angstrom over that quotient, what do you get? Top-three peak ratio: 10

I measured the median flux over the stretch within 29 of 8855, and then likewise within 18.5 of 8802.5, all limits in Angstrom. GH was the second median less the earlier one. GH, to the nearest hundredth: 0.20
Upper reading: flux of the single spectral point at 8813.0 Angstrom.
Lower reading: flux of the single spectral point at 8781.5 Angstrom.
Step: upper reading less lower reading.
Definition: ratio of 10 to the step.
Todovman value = -500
